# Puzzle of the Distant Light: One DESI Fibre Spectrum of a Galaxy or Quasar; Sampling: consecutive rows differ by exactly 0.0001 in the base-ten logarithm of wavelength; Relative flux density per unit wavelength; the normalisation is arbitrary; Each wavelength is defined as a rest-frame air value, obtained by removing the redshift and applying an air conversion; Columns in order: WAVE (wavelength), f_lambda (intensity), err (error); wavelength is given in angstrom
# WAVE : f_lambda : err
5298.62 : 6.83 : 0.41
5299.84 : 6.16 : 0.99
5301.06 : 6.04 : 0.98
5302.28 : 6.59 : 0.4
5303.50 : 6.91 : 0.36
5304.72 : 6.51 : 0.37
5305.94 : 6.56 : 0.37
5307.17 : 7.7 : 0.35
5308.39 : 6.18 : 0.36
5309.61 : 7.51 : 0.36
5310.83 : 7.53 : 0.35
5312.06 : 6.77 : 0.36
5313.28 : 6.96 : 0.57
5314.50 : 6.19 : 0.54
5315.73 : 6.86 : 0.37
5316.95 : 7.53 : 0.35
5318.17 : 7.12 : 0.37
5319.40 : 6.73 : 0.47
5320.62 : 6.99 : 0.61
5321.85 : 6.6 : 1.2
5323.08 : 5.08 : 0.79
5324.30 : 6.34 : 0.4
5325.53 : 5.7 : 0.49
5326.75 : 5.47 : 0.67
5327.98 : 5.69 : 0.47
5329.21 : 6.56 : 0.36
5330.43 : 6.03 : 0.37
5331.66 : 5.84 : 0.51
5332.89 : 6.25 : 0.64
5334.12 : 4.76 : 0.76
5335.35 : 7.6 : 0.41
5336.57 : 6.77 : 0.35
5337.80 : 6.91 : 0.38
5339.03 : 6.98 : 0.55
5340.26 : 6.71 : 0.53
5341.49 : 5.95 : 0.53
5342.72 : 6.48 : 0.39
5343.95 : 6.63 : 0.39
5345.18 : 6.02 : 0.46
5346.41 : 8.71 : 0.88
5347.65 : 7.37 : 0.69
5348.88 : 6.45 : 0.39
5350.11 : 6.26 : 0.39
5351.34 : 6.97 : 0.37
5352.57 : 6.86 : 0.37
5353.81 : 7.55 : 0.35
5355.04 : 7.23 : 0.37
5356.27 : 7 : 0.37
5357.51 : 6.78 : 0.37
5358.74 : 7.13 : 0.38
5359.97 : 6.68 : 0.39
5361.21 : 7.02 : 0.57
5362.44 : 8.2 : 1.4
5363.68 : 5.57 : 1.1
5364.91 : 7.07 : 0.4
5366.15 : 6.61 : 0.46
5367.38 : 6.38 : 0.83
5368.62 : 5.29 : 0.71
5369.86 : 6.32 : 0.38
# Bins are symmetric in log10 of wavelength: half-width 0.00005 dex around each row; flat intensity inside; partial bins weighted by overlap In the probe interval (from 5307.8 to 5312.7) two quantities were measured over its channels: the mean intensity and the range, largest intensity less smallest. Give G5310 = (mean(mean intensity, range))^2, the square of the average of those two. 17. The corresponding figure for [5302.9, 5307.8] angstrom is 16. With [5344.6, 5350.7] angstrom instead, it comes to 23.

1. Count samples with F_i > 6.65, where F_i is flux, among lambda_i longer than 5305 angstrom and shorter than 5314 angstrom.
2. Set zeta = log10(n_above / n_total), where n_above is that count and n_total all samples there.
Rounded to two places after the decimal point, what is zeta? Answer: -0.15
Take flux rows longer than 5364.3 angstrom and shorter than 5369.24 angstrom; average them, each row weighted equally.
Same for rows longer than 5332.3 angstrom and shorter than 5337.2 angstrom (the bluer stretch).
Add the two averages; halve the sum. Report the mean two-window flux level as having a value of 6.3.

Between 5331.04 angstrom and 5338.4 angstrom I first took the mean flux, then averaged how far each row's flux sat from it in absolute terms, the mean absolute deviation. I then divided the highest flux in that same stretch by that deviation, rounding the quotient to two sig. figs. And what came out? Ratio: 10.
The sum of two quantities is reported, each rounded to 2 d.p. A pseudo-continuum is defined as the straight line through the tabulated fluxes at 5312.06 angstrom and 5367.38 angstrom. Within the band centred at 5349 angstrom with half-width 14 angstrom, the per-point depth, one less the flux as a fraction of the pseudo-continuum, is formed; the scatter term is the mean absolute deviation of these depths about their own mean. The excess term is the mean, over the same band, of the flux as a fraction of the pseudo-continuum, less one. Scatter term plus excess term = 0.14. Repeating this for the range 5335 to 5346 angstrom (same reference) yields 0.07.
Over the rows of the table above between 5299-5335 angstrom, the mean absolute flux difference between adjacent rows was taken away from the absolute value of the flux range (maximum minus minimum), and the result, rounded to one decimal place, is 2.3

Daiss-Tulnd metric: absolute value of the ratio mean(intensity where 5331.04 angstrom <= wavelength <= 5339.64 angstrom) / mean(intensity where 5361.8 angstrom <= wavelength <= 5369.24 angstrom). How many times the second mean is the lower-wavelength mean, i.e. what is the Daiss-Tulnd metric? 0.99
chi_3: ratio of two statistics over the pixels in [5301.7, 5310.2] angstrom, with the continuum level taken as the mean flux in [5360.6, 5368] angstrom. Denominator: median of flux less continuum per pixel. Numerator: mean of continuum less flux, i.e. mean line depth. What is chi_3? 0.2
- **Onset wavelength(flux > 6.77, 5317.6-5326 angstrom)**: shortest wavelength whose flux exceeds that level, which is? 5318.17 angstrom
